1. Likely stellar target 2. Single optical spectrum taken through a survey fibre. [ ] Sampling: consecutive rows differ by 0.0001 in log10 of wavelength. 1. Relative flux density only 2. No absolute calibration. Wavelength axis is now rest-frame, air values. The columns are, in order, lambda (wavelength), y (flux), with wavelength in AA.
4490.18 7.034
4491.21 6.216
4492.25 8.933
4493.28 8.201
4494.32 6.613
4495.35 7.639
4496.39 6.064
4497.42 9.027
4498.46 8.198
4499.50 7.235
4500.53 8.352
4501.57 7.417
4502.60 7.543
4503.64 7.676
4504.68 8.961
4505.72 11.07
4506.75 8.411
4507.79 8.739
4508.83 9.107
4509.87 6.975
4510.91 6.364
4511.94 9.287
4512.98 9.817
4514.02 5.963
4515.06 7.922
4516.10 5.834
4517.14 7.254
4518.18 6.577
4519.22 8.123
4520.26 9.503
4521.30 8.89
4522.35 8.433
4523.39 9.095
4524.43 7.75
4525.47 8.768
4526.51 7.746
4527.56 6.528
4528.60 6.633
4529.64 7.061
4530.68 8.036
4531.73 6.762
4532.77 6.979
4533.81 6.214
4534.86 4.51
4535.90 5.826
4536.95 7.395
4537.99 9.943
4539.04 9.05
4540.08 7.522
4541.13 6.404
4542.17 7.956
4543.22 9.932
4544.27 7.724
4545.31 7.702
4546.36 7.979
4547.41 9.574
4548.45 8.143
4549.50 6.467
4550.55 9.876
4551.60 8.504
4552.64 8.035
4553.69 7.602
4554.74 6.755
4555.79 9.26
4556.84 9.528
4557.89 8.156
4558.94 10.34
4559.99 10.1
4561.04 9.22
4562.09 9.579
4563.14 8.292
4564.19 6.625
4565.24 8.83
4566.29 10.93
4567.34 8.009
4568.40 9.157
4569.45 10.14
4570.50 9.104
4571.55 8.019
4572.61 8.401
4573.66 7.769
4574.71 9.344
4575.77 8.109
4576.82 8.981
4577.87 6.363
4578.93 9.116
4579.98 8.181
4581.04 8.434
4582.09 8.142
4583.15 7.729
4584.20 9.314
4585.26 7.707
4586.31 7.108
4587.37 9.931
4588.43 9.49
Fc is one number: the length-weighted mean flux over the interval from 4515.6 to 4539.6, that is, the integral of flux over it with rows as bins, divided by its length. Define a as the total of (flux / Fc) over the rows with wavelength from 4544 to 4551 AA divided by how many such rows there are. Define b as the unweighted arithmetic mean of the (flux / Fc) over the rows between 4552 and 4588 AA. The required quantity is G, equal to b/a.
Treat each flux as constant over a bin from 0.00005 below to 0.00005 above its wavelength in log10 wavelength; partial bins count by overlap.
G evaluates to 1.05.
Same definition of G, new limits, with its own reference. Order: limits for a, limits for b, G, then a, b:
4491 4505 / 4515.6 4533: 0.99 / 1.03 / 1.02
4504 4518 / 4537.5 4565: 1.04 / 1.08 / 1.13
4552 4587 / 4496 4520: 0.92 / 1.14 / 1.05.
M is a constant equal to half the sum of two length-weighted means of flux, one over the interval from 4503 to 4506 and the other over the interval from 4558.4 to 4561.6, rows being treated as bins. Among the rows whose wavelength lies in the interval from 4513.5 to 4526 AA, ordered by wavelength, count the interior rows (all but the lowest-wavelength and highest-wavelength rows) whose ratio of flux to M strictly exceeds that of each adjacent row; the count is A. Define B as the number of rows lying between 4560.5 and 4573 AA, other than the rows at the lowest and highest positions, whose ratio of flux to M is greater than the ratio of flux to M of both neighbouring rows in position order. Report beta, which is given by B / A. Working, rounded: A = 4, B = 3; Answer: 0.75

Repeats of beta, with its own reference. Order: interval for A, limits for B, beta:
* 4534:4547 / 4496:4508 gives 1.50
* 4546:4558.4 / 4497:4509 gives 0.67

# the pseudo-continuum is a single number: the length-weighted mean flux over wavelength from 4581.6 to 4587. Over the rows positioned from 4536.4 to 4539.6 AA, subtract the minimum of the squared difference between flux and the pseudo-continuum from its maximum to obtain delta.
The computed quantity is 3.1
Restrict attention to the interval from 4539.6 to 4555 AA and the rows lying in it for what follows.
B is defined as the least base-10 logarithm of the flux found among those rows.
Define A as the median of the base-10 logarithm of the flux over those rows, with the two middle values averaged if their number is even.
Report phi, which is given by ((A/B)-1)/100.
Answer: 0.0012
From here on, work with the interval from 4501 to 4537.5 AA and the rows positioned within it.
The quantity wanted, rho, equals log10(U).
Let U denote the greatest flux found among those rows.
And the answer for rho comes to 1.04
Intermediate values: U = 11.07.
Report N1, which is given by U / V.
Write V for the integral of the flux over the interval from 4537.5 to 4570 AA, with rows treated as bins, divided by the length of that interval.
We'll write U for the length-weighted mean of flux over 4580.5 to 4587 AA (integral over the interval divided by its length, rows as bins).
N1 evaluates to 0.94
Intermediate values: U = 8.1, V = 8.62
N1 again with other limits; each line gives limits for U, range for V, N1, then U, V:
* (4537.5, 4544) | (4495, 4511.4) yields 1.05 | 8.4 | 8.05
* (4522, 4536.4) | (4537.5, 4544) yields 0.85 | 7.2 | 8.42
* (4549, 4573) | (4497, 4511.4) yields 1.06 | 8.7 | 8.21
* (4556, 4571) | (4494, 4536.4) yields 1.19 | 9.1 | 7.69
